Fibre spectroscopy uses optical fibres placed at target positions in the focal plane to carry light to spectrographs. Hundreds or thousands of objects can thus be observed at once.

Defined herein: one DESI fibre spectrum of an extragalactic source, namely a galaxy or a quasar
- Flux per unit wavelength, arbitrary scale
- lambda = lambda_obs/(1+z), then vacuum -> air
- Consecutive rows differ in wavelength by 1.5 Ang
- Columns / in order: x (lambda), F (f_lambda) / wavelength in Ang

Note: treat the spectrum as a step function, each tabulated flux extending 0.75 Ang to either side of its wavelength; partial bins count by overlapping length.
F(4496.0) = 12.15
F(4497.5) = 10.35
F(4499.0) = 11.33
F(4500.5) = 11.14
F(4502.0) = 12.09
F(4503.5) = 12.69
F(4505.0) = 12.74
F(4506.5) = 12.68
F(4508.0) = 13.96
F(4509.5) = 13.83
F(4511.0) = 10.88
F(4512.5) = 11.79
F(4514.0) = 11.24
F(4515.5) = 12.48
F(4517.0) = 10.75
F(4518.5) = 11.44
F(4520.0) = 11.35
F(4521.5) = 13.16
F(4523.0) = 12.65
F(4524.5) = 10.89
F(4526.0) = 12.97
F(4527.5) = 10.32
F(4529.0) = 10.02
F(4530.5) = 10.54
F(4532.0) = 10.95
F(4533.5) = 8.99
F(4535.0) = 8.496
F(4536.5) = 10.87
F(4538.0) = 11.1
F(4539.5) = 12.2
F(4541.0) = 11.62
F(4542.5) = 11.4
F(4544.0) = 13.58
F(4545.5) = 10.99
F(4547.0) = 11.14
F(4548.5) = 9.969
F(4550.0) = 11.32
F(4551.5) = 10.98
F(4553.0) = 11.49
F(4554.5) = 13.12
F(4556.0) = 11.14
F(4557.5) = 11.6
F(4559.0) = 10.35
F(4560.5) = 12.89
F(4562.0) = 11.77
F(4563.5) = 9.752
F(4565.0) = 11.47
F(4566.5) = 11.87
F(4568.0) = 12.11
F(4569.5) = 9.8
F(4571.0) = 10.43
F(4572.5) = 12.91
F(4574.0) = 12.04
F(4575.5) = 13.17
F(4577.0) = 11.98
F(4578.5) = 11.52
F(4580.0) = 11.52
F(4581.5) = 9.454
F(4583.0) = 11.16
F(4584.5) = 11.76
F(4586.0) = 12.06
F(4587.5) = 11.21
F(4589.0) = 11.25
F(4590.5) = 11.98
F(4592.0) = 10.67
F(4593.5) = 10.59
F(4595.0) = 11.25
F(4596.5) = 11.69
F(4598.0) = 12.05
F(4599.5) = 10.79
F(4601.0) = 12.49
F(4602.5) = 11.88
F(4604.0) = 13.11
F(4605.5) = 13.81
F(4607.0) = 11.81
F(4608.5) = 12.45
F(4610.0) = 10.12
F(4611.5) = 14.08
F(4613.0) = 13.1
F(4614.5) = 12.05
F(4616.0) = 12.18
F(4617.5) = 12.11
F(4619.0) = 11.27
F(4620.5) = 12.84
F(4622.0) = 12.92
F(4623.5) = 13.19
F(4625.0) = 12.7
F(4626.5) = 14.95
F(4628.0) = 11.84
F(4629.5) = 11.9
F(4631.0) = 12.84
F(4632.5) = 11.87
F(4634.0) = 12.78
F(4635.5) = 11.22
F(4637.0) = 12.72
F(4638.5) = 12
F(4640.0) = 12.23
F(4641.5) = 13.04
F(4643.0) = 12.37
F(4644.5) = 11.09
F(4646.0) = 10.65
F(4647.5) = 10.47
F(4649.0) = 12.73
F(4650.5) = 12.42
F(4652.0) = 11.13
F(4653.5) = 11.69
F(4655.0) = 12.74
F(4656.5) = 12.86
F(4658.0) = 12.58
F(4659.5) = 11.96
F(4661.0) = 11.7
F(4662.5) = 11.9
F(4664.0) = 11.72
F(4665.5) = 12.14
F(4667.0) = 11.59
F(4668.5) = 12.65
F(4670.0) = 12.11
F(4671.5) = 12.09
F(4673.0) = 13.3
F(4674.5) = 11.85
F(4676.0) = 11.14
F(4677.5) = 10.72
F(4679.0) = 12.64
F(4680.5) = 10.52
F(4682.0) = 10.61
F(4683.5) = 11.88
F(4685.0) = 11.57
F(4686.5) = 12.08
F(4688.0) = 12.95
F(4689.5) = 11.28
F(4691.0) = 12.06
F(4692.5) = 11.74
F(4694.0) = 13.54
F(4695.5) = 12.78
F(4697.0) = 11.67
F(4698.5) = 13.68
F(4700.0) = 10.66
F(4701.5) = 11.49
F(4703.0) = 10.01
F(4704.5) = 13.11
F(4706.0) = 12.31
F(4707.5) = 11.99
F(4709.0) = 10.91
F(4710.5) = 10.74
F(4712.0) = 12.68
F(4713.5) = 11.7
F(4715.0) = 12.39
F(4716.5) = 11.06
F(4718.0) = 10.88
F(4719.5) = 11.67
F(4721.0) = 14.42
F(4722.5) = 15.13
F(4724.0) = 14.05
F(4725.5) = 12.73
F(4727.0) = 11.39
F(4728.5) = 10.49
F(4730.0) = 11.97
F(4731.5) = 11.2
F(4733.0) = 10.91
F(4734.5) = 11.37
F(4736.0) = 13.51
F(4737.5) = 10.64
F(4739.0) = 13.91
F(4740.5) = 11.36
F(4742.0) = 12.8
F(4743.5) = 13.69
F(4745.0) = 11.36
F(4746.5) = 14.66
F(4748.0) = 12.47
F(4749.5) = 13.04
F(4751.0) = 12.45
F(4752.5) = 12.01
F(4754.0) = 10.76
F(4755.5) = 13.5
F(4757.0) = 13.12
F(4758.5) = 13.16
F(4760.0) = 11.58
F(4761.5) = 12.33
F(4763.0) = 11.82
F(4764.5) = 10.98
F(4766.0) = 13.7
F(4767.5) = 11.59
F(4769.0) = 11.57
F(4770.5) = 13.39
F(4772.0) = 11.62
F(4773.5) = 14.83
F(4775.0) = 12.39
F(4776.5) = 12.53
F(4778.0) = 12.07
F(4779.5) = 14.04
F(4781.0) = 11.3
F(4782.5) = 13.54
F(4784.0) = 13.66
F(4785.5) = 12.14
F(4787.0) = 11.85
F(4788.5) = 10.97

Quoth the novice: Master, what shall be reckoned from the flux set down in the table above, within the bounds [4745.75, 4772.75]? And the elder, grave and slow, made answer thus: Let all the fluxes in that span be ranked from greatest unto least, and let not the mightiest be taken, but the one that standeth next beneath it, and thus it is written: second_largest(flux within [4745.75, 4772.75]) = 13.7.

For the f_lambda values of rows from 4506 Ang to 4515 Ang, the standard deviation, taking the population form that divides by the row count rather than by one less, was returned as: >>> 1.20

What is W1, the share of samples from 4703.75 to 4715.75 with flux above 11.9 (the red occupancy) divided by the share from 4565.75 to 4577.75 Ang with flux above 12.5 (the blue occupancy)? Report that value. 2.50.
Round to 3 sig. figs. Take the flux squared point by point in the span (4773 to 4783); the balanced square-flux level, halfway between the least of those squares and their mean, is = 148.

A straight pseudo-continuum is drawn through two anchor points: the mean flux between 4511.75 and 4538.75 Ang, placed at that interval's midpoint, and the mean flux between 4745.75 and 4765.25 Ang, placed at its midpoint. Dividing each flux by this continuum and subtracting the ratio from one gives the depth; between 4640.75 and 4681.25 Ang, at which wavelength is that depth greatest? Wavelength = 4680.5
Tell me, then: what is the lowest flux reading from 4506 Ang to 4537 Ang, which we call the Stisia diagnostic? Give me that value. 8.496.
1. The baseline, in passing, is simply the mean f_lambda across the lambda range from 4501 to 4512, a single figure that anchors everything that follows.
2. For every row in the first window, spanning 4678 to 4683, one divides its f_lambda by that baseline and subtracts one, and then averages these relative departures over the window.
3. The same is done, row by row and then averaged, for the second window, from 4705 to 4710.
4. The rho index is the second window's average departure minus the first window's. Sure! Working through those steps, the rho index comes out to 0.04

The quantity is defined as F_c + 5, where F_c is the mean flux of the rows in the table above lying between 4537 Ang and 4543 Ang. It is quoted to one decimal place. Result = 16.6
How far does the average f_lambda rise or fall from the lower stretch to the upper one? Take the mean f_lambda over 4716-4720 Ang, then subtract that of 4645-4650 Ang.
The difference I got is -0.1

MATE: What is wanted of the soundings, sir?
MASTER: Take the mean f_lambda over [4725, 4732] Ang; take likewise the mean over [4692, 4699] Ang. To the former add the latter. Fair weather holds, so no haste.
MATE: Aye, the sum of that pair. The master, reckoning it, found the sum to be 24.2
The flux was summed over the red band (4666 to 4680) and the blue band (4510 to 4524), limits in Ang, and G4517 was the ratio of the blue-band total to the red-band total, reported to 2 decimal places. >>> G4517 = 0.98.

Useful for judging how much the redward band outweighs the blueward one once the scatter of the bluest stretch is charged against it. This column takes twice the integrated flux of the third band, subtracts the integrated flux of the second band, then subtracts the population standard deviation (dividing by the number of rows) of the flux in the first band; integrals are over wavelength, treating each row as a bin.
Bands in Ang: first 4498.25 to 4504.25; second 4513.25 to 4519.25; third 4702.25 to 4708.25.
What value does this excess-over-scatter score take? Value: 73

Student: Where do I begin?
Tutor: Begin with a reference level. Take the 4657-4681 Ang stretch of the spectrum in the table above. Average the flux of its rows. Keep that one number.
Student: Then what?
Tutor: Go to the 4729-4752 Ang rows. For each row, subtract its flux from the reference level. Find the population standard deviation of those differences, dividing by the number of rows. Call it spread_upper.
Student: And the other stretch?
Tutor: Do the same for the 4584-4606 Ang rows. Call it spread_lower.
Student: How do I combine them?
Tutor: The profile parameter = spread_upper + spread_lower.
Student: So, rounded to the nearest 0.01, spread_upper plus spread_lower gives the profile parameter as 2.04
